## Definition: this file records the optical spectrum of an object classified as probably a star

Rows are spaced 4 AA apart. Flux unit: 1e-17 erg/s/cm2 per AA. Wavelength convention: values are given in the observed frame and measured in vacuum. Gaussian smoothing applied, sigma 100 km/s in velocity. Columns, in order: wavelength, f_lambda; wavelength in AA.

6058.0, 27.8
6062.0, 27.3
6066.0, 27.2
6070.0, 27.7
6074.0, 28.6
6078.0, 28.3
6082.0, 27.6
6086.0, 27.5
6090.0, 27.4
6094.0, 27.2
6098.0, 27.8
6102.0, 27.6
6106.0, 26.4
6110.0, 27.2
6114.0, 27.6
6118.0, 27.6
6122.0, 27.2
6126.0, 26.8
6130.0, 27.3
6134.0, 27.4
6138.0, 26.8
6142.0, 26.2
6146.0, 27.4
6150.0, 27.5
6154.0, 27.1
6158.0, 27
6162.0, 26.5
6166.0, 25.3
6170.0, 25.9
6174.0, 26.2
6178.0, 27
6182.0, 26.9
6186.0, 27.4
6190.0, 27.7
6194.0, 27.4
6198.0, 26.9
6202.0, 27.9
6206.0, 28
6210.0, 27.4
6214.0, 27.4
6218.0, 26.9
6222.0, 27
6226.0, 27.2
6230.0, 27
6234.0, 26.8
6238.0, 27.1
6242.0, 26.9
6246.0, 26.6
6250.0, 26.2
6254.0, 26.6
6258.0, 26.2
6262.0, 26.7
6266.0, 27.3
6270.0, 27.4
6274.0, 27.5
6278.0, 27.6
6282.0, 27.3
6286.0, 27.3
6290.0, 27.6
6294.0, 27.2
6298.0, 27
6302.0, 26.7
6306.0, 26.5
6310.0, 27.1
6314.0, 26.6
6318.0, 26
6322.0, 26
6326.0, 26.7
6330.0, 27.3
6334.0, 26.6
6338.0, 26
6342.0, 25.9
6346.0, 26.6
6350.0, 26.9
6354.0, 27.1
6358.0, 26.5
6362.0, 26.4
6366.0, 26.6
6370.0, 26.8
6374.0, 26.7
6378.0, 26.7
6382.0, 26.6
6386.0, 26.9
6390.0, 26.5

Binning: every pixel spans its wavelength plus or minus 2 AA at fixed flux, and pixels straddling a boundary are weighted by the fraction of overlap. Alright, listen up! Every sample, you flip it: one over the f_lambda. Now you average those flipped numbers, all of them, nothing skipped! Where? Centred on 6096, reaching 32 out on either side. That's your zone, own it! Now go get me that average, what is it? 0.0364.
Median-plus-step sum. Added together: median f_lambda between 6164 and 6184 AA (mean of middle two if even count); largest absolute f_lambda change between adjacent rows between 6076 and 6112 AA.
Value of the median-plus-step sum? 27.4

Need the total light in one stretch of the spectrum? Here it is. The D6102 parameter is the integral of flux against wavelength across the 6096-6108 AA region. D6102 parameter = 327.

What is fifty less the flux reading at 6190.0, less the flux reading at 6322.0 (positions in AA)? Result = -3.70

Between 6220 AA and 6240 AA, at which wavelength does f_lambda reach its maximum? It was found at 6226.0 AA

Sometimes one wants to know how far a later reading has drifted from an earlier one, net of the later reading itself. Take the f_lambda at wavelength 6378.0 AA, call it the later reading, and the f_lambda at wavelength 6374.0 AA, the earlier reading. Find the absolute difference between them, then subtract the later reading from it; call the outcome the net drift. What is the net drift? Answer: -26.70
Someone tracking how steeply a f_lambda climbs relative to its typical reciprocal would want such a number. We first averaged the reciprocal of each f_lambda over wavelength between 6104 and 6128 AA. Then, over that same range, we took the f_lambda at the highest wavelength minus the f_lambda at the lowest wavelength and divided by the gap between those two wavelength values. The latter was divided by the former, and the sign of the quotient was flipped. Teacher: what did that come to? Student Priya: -0.54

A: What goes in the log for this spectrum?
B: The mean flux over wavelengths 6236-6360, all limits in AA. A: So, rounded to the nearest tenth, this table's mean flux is 26.8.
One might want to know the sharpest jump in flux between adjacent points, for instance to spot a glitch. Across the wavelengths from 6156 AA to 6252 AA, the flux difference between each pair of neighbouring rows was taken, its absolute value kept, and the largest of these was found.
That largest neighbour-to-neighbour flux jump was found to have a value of 1.2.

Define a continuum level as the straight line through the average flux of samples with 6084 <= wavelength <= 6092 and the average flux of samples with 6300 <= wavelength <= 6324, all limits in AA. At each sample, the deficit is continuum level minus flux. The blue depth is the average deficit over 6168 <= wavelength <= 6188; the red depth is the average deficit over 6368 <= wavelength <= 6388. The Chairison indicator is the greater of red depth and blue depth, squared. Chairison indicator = 0.15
